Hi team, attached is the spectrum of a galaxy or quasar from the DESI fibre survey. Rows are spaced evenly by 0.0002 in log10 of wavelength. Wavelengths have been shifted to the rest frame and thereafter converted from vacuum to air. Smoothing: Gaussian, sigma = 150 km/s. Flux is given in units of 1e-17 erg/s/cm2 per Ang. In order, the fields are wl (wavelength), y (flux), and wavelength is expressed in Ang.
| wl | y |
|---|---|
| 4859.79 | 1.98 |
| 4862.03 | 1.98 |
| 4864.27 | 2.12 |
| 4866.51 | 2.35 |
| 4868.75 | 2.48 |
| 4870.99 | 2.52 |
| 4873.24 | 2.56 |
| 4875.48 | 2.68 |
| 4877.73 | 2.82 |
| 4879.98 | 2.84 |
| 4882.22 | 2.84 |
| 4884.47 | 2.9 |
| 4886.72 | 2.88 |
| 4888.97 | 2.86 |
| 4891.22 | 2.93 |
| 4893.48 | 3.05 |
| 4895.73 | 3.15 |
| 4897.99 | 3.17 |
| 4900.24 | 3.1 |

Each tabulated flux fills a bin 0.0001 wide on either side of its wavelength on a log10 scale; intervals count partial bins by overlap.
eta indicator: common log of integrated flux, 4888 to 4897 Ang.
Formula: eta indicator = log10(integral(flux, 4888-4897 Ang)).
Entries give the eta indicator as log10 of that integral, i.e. 1.43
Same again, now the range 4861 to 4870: 1.30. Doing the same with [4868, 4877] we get 1.36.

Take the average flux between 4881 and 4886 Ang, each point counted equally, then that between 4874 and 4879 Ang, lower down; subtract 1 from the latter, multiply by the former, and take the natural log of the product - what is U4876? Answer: 1.61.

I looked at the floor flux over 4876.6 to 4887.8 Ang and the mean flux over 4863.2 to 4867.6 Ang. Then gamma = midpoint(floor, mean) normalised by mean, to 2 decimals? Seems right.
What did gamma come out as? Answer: 1.13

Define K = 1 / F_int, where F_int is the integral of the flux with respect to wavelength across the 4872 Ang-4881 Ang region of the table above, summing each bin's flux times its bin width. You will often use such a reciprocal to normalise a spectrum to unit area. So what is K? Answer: 0.041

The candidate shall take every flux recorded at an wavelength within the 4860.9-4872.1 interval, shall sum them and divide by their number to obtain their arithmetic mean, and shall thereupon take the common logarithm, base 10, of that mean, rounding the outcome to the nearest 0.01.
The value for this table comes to 0.36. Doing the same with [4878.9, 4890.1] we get 0.46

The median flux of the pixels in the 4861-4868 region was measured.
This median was 2.12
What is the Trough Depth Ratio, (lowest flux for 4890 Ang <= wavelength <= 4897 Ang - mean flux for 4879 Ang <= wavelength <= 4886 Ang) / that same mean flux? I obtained 0.02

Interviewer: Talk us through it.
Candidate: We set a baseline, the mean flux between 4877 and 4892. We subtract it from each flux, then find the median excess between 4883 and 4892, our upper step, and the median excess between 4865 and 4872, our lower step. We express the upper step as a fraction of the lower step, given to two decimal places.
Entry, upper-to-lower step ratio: -0.06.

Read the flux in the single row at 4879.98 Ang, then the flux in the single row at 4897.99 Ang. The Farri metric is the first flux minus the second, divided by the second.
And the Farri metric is -0.10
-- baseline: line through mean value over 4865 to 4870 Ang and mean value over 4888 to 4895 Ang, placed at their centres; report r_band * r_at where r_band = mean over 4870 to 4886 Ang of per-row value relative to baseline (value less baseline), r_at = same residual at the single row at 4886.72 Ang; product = 0.003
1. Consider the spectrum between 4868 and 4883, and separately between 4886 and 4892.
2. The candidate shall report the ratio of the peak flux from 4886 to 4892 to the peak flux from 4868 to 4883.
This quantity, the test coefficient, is 1.03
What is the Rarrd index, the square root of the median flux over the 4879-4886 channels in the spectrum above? 1.69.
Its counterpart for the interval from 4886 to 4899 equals 1.73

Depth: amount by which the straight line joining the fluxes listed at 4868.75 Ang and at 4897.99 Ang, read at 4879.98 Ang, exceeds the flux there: -0.09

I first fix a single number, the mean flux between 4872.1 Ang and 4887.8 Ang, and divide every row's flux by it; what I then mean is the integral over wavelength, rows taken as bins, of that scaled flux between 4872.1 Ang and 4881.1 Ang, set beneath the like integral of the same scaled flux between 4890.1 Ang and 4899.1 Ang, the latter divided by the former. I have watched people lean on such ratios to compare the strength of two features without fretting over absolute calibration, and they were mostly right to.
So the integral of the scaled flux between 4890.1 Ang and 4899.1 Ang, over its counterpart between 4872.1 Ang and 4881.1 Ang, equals 1.13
